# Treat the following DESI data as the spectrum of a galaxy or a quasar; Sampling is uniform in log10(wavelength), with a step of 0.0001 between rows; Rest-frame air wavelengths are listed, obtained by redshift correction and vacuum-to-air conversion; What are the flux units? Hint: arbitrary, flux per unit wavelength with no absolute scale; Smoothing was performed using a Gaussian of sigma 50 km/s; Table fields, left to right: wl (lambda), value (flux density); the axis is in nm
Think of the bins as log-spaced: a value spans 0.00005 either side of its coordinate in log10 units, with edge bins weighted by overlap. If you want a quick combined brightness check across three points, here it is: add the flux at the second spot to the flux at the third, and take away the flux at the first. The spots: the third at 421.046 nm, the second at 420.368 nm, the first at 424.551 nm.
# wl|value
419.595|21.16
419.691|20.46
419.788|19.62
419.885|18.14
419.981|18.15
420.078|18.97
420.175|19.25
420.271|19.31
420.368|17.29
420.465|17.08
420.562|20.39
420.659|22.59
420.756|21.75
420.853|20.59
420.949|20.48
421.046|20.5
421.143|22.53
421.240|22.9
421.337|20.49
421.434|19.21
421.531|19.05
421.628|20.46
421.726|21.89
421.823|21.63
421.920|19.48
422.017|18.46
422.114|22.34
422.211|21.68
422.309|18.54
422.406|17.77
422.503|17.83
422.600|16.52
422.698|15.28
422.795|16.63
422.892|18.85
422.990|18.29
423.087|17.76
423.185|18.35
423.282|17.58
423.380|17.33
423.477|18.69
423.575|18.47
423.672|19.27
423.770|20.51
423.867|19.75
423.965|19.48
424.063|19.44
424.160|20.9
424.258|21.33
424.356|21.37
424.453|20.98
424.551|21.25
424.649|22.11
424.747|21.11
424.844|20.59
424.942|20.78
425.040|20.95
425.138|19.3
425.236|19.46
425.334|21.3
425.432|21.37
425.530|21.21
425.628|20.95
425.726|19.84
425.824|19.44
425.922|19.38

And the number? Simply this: 16.5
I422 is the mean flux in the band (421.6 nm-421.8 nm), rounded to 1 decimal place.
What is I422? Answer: 21.2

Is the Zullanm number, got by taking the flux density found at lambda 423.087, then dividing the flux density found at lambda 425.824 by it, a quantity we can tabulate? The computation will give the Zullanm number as 1.09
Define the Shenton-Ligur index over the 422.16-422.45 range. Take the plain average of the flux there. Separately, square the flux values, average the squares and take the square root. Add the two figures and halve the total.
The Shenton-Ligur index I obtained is 19.4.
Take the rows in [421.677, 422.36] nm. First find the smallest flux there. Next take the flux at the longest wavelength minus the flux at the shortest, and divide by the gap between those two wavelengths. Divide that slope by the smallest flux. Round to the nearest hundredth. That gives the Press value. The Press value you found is -0.31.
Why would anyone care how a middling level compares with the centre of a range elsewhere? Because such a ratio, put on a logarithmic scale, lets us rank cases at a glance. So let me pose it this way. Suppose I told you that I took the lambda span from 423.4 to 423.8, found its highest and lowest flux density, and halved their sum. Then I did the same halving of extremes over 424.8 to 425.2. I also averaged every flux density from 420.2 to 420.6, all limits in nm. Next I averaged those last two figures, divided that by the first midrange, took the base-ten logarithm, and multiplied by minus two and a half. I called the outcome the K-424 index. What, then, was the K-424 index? 0.01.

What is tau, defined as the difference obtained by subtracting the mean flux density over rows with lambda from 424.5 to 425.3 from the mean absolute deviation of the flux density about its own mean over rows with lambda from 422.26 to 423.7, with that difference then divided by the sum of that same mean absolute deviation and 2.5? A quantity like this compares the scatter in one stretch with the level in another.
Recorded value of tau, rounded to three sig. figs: -6.08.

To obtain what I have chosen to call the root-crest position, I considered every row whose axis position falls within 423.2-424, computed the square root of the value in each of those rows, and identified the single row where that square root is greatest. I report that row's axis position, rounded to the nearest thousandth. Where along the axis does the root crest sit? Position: 423.770 nm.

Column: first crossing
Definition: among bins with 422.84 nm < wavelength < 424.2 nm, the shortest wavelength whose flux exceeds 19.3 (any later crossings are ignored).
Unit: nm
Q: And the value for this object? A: 423.770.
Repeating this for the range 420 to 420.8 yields 420.271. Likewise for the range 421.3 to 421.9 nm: 421.337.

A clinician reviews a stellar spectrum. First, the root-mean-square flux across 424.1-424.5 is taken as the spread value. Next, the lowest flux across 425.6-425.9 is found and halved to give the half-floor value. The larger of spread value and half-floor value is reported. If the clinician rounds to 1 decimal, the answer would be 21.1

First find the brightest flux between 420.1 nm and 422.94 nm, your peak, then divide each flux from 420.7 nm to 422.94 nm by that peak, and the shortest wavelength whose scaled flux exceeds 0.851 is 420.756 nm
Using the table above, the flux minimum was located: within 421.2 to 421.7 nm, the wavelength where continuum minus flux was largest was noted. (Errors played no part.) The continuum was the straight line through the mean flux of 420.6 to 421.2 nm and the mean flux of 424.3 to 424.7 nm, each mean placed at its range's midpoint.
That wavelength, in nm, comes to 421.531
